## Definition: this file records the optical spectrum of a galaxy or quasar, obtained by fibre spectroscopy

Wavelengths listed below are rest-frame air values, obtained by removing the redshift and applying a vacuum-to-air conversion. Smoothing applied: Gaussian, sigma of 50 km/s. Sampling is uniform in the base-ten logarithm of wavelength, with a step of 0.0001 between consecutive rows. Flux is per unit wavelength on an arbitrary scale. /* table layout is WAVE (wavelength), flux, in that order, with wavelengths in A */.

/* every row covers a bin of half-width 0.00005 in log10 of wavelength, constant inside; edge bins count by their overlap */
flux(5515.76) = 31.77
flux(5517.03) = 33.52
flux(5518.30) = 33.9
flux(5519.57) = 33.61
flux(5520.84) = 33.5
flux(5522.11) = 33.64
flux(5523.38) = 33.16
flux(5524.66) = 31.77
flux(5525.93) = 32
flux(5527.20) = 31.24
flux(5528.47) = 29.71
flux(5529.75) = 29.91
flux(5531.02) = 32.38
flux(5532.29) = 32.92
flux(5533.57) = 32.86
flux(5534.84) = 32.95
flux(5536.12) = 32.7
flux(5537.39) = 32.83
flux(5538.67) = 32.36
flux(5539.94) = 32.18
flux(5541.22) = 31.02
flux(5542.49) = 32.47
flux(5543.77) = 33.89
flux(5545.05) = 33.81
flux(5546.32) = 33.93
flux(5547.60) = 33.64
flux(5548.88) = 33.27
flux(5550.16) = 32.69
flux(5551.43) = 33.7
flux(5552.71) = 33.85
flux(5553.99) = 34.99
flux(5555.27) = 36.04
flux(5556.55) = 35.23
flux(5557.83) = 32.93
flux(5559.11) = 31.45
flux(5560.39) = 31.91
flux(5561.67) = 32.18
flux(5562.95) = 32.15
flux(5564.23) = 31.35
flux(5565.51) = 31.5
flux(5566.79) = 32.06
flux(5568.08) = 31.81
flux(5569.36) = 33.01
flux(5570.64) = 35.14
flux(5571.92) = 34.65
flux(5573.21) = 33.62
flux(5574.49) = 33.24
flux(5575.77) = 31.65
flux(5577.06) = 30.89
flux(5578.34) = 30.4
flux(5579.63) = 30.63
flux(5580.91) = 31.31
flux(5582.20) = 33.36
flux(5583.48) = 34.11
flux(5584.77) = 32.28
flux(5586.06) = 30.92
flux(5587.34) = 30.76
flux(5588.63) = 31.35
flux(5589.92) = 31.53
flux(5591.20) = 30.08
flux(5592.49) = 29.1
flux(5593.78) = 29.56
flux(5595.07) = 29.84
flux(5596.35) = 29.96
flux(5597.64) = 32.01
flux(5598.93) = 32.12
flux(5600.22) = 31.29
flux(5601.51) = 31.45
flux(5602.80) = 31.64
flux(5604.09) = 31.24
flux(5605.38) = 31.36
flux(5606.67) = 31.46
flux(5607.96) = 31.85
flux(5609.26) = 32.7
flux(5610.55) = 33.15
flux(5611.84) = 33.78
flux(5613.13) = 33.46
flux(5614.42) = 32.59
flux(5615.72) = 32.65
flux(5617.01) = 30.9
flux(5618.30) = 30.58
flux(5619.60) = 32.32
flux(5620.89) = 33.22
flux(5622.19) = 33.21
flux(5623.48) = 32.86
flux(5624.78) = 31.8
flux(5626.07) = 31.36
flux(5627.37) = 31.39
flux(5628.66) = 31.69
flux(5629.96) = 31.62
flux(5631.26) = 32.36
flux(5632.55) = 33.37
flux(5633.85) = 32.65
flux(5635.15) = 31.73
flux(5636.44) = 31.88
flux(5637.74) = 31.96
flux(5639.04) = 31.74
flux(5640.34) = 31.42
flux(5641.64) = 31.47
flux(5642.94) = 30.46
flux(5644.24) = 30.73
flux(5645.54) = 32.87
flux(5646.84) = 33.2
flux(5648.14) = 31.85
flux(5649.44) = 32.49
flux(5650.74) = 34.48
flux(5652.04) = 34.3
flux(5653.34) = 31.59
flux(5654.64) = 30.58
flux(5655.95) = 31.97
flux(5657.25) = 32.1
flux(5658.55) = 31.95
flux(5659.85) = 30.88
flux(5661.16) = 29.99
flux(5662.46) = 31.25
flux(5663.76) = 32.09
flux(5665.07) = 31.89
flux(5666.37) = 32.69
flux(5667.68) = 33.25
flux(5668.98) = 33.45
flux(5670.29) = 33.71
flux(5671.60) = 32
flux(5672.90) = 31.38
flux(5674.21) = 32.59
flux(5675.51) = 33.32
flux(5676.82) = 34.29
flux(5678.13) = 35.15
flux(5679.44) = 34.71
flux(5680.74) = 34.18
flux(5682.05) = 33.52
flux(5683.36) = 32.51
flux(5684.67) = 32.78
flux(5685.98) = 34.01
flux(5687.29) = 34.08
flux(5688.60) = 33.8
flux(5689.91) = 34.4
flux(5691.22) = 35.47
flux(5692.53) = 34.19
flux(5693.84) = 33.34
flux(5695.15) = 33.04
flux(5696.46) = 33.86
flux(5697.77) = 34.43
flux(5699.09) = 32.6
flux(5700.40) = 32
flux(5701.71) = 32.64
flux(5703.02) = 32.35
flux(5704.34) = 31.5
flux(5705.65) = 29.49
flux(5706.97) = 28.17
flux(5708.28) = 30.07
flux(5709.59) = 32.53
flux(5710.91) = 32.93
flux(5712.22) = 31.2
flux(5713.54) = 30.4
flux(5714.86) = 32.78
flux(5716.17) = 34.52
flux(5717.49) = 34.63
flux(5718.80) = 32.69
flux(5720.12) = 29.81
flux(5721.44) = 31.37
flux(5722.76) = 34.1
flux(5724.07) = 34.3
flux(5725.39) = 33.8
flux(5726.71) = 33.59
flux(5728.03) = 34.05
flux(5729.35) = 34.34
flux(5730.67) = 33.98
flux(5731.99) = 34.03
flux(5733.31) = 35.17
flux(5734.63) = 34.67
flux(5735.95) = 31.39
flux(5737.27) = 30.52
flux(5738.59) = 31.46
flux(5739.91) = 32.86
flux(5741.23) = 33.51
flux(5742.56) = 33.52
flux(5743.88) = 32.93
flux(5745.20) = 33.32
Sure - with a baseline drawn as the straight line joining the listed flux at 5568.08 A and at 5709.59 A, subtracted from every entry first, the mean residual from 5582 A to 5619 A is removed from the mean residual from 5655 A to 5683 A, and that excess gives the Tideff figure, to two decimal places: 0.71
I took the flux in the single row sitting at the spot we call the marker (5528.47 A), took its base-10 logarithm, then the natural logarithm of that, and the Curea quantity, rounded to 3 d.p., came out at 0.387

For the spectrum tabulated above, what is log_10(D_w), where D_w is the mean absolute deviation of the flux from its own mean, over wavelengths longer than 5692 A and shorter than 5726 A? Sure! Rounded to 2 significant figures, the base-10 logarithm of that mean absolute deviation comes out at 0.14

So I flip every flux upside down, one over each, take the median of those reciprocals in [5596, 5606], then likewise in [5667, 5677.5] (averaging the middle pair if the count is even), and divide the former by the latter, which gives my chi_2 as 1.06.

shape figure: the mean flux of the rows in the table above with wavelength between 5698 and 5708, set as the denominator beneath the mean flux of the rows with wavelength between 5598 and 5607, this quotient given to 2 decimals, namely 1.01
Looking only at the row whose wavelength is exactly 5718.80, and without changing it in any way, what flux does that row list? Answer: 32.69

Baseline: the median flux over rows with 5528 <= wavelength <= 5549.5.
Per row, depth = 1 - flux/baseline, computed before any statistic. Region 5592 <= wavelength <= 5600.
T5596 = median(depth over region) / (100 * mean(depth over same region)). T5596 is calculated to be 0.01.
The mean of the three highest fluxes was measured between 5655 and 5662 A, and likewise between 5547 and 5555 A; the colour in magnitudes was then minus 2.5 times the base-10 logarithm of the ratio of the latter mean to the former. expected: -0.07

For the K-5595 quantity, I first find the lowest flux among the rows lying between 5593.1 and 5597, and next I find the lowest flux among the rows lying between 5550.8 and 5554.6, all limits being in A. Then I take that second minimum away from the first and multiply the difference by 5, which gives -21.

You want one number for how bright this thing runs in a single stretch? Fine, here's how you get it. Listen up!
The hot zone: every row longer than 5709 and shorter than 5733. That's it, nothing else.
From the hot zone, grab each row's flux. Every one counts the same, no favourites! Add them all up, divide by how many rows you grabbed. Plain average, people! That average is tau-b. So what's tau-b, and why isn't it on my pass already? 33.1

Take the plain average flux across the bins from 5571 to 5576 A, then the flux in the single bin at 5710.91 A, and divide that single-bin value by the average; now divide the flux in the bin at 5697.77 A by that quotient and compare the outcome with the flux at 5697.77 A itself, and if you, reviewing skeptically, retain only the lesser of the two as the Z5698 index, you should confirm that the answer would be 34.4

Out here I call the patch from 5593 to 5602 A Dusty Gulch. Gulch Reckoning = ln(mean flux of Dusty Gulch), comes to 3.43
